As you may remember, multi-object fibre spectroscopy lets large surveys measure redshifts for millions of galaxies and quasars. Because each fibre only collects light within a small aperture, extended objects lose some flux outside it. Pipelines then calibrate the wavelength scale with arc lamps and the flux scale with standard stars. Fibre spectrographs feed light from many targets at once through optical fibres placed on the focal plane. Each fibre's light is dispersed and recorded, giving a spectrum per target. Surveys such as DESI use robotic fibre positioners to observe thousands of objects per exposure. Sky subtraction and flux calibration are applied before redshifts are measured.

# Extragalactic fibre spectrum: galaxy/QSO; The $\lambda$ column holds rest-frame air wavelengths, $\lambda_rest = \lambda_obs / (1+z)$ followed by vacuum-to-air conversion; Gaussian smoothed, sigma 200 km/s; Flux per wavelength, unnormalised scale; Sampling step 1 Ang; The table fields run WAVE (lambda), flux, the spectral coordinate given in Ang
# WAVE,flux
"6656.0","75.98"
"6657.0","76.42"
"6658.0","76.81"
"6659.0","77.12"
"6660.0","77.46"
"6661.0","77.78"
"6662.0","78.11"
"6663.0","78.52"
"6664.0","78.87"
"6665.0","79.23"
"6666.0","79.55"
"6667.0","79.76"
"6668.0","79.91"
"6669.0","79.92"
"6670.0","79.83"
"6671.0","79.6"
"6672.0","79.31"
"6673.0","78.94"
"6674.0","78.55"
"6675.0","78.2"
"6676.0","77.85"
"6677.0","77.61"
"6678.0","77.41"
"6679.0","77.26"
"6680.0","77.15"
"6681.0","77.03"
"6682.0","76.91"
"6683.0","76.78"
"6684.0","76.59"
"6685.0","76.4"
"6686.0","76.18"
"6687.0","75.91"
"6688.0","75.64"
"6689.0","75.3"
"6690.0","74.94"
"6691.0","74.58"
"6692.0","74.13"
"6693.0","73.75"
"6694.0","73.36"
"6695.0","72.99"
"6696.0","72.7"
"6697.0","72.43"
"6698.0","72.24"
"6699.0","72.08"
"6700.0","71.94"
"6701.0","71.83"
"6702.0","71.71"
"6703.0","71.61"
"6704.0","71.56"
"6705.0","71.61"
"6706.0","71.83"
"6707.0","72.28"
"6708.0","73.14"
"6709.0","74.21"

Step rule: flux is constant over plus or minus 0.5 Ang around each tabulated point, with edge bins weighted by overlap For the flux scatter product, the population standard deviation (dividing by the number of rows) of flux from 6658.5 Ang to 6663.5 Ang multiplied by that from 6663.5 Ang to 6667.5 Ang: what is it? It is 0.164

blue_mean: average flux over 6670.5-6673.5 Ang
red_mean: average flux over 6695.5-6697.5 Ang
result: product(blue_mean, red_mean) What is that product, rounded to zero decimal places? 5753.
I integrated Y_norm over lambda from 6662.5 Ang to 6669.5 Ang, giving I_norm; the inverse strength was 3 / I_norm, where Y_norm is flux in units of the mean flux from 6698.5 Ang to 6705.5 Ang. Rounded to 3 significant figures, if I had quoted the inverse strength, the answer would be 0.387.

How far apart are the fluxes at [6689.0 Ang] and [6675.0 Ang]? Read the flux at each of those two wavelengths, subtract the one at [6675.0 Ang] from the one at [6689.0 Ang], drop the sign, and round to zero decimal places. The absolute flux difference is 3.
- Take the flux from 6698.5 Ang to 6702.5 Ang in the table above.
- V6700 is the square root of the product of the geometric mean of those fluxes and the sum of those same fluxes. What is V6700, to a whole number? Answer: 144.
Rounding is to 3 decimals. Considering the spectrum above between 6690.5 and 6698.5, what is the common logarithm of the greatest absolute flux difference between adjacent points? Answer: -0.347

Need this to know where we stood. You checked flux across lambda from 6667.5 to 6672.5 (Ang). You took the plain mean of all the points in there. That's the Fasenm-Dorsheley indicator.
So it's 79.7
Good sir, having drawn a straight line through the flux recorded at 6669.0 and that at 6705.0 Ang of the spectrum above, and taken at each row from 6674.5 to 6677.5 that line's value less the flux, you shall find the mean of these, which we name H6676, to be 0.42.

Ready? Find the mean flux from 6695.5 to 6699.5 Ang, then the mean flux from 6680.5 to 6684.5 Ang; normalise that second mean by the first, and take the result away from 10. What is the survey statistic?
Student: 8.94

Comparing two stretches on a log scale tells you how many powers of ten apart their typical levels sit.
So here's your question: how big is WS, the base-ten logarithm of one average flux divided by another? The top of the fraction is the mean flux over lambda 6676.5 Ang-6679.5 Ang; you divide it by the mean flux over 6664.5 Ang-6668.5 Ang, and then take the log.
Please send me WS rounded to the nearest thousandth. -0.012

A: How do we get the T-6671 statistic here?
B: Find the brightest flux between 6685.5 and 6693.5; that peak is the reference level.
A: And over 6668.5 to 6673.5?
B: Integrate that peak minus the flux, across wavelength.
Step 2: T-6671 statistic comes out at -16.7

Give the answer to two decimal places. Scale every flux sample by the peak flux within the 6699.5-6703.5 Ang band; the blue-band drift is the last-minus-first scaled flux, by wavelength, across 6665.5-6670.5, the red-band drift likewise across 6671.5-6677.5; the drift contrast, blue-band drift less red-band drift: 0.03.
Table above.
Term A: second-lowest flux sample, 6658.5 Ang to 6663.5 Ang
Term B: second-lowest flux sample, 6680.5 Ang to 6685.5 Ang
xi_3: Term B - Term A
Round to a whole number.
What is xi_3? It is -1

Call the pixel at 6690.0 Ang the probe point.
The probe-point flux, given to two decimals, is 74.94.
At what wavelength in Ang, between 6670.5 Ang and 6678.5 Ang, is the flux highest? 6671.0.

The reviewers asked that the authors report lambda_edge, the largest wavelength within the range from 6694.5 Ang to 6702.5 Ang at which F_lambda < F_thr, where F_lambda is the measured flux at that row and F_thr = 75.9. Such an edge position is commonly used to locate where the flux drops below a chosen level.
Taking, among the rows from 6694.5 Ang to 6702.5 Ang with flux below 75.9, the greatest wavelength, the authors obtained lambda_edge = 6702.0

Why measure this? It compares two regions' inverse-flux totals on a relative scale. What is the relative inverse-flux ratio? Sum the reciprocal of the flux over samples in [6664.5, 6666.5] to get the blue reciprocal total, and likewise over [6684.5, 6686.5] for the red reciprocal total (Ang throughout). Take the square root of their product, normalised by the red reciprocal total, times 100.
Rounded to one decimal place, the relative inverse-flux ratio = 98.0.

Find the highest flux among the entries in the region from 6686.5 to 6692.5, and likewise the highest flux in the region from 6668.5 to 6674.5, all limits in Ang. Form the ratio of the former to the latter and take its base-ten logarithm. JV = -0.022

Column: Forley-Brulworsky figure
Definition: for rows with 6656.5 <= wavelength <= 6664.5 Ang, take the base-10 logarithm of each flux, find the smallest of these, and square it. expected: 3.55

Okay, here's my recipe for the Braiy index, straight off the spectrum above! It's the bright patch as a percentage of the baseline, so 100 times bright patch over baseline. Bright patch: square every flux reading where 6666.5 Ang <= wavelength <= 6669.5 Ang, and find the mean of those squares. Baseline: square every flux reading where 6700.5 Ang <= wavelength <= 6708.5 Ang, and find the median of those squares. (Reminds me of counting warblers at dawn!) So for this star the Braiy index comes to 124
